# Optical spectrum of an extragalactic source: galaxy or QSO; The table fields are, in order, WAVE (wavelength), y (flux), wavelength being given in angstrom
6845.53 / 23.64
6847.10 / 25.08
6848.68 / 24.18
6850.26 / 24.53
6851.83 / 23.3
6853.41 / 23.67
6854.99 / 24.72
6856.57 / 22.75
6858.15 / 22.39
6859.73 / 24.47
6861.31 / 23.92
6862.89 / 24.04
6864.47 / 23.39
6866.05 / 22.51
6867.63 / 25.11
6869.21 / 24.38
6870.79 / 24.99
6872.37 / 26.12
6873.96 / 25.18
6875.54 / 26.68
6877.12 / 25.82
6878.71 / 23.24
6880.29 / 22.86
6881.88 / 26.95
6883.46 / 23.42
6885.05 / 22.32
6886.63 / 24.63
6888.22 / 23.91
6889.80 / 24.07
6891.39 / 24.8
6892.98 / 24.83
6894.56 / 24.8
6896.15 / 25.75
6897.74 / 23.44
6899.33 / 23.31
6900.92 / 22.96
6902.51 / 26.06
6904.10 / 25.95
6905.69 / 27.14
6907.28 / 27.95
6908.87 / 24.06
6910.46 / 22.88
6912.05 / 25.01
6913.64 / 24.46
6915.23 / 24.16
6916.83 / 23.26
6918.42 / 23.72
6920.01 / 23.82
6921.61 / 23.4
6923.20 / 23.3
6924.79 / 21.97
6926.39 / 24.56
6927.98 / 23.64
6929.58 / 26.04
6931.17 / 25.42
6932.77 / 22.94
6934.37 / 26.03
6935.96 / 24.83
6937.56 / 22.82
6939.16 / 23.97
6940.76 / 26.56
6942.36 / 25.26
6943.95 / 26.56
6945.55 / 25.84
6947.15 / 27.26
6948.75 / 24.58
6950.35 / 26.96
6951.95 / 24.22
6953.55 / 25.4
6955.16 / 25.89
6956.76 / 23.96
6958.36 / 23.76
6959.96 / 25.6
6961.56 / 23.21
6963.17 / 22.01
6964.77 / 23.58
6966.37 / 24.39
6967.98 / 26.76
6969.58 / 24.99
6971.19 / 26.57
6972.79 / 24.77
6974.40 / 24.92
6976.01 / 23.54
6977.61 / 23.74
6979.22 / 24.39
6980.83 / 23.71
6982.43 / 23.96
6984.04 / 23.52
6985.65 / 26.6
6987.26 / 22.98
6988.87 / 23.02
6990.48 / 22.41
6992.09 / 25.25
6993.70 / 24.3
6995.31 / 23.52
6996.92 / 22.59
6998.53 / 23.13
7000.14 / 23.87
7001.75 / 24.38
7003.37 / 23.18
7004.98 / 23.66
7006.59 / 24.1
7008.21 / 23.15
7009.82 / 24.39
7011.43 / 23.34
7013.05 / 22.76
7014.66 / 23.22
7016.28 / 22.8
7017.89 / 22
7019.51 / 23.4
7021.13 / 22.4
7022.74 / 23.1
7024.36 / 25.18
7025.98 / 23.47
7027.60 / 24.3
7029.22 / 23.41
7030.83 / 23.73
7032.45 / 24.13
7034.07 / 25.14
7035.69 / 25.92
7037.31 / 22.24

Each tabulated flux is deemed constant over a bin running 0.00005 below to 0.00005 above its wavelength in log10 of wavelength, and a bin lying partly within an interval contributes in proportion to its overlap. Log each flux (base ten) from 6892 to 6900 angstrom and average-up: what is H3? 1.39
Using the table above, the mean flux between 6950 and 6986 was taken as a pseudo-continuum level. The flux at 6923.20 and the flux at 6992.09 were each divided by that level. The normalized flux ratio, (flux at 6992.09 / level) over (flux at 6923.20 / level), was 1.08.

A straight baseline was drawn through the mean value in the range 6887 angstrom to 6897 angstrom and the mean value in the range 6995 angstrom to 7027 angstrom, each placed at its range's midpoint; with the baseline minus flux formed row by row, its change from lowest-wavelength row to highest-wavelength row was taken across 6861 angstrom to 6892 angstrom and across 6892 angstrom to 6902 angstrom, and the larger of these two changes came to 2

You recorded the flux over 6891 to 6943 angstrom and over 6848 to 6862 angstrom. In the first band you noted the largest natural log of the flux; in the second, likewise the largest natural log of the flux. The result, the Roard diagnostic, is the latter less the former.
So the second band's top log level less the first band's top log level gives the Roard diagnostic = -0.12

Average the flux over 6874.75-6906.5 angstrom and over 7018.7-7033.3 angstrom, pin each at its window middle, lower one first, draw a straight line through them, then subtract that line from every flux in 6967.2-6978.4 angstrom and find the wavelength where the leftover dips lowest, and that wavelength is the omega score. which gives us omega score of 6976.01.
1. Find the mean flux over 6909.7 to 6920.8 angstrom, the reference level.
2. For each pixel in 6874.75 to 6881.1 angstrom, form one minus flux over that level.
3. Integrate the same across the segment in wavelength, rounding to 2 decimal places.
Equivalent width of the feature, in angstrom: -0.20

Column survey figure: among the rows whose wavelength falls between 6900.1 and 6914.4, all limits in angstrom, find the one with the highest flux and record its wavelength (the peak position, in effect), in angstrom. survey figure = 6907.28 angstrom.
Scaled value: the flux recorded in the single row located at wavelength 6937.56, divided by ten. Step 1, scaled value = 2.28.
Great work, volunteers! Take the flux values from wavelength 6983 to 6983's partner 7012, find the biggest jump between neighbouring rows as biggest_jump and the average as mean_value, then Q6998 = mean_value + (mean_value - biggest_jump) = 43.9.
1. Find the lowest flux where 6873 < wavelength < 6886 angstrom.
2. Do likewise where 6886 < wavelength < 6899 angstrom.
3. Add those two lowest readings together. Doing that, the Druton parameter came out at 45.8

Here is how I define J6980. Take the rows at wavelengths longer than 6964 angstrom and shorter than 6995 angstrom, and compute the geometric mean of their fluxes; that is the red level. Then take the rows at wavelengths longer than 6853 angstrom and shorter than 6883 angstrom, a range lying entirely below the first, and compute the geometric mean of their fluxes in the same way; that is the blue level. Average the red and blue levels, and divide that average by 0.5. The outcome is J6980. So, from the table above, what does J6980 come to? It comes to 48.7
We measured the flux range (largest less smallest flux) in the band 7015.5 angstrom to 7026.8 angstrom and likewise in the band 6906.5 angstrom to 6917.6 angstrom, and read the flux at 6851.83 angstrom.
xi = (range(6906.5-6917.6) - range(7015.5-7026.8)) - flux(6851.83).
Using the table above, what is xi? -21.4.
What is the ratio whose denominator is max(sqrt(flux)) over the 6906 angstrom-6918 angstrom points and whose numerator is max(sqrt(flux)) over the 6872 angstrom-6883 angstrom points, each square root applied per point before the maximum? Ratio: 0.98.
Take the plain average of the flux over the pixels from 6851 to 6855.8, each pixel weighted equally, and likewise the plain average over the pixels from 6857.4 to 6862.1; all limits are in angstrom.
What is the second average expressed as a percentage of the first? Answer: 99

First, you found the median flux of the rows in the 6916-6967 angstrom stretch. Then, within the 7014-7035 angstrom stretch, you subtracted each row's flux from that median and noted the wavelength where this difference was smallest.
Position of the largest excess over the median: 7024.36 angstrom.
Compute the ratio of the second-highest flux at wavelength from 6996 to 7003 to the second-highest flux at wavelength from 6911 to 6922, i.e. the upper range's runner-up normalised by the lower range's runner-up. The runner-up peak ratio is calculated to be 0.98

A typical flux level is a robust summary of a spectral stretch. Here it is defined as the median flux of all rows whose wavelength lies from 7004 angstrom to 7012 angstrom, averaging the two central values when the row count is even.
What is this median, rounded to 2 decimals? 23.66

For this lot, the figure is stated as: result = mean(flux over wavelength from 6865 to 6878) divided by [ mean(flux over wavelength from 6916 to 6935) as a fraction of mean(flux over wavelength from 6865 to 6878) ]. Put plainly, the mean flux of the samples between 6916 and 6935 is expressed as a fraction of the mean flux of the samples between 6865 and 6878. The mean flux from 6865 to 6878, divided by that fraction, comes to 26.2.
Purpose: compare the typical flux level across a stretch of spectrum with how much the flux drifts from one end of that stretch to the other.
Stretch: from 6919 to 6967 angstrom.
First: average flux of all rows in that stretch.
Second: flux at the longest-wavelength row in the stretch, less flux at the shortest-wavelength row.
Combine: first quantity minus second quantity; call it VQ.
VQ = 24.0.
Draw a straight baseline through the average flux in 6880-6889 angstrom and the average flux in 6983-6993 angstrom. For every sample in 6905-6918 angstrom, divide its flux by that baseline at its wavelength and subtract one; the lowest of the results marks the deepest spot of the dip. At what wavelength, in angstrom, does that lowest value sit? 6910.46 angstrom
